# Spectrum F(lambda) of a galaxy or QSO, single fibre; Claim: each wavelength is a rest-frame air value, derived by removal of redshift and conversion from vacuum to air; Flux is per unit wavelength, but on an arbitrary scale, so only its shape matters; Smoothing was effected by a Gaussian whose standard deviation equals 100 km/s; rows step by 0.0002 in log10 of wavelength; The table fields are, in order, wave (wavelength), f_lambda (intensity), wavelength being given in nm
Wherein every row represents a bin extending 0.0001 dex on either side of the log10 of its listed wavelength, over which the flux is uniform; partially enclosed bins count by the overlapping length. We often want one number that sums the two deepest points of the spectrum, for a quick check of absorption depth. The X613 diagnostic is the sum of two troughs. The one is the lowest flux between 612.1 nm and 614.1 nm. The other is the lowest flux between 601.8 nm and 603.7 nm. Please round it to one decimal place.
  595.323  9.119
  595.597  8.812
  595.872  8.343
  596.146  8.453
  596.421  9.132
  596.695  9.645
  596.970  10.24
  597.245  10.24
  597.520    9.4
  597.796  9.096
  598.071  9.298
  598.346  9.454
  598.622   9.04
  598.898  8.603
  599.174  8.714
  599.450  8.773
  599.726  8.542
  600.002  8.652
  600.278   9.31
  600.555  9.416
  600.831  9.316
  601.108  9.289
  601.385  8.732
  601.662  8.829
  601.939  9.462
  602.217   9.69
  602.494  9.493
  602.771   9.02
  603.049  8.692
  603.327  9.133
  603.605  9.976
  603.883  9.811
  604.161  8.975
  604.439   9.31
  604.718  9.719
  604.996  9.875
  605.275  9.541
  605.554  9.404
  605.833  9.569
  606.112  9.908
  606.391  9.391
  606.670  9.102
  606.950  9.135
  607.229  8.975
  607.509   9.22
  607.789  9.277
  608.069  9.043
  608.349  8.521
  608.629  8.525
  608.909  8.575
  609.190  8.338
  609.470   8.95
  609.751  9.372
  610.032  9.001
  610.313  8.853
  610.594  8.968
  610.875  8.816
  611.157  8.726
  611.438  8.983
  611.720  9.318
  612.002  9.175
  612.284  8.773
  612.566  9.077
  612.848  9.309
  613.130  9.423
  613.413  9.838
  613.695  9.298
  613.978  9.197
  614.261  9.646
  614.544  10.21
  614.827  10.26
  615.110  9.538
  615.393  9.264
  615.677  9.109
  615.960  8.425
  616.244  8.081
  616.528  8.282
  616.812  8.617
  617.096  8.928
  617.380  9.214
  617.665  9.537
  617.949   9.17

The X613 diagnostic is 17.5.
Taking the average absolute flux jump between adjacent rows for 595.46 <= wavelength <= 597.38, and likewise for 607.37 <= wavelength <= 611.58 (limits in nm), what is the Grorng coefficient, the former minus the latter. 0.16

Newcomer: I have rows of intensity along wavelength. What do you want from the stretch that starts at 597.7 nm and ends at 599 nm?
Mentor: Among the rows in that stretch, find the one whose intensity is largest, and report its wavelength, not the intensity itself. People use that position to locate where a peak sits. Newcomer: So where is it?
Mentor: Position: 598.346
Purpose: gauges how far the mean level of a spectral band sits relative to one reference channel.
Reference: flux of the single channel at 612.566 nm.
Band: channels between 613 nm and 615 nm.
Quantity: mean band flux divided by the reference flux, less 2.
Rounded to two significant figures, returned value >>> -0.93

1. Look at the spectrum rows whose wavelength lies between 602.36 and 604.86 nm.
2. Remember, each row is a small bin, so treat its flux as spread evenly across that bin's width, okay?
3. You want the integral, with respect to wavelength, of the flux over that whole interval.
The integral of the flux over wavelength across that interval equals 23.4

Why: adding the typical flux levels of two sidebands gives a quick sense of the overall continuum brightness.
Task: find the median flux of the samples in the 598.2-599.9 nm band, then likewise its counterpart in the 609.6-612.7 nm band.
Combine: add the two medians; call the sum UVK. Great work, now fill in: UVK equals 17.7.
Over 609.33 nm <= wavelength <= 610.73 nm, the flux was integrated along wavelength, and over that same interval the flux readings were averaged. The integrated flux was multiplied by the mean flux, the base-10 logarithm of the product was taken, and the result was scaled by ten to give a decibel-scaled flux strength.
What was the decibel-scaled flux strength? 20.6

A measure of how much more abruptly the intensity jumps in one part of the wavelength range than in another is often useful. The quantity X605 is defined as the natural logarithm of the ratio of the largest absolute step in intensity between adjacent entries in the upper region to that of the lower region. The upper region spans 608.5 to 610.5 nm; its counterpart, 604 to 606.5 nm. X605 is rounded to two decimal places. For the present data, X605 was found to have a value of 0.17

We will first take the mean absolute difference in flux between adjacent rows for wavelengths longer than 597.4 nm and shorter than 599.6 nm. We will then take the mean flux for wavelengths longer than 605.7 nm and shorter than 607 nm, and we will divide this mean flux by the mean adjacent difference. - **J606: 39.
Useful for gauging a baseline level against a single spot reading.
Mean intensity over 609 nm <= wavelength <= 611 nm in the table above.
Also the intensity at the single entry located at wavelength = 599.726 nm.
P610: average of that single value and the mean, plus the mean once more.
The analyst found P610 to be 17.6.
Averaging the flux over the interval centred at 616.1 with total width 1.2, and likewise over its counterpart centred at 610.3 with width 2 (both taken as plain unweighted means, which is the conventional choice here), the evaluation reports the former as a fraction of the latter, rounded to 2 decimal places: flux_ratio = 0.95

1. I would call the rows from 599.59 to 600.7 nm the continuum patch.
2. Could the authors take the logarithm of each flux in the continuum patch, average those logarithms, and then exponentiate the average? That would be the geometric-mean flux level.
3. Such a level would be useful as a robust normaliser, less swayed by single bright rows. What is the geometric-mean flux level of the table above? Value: 9.0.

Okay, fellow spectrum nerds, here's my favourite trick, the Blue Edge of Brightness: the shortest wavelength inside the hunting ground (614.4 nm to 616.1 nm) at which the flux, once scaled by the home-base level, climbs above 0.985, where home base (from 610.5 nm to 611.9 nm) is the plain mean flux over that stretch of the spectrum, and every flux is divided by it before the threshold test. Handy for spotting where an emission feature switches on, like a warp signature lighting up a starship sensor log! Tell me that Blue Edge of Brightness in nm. 614.544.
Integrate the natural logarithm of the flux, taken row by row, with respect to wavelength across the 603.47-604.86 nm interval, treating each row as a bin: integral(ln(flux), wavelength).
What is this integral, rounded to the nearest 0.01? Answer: 3.14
